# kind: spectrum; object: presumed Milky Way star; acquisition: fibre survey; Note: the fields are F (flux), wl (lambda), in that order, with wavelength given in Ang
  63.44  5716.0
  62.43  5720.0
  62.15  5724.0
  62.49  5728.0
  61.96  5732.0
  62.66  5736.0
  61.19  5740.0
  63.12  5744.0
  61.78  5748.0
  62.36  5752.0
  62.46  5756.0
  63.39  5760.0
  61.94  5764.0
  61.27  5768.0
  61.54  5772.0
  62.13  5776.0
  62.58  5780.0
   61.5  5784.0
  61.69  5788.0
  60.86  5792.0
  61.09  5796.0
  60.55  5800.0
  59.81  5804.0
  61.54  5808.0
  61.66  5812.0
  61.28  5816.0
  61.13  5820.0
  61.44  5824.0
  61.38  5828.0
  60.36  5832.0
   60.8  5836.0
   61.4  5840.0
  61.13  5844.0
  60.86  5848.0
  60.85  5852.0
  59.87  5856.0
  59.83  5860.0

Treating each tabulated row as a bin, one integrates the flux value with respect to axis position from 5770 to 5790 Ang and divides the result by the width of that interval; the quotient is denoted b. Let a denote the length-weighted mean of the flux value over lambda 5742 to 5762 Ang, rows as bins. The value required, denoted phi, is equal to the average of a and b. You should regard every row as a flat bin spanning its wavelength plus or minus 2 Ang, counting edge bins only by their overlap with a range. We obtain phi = 62.3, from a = 62.6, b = 61.9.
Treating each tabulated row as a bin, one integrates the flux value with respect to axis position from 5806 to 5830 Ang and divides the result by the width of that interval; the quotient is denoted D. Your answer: 61.4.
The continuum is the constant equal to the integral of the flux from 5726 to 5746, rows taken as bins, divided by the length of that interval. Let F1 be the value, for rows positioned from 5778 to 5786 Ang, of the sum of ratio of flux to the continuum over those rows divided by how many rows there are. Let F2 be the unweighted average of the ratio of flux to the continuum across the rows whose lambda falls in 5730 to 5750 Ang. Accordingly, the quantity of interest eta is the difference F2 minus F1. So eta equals 0.002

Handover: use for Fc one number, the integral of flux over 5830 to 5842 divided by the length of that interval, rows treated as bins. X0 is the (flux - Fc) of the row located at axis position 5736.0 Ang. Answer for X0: 1.8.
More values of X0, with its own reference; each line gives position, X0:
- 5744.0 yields 2.3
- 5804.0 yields -1.0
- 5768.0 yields 0.4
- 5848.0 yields 0.0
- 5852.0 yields 0.0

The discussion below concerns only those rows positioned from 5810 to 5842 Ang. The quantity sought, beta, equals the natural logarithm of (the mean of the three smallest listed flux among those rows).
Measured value 4.11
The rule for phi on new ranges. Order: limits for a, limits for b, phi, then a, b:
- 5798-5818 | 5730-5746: 61.6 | 61.0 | 62.2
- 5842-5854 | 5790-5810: 60.9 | 60.9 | 60.8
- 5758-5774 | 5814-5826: 61.7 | 62.0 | 61.3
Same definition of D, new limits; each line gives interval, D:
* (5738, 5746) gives 62.2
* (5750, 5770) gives 62.3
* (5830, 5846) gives 60.9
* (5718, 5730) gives 62.4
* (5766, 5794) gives 61.7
